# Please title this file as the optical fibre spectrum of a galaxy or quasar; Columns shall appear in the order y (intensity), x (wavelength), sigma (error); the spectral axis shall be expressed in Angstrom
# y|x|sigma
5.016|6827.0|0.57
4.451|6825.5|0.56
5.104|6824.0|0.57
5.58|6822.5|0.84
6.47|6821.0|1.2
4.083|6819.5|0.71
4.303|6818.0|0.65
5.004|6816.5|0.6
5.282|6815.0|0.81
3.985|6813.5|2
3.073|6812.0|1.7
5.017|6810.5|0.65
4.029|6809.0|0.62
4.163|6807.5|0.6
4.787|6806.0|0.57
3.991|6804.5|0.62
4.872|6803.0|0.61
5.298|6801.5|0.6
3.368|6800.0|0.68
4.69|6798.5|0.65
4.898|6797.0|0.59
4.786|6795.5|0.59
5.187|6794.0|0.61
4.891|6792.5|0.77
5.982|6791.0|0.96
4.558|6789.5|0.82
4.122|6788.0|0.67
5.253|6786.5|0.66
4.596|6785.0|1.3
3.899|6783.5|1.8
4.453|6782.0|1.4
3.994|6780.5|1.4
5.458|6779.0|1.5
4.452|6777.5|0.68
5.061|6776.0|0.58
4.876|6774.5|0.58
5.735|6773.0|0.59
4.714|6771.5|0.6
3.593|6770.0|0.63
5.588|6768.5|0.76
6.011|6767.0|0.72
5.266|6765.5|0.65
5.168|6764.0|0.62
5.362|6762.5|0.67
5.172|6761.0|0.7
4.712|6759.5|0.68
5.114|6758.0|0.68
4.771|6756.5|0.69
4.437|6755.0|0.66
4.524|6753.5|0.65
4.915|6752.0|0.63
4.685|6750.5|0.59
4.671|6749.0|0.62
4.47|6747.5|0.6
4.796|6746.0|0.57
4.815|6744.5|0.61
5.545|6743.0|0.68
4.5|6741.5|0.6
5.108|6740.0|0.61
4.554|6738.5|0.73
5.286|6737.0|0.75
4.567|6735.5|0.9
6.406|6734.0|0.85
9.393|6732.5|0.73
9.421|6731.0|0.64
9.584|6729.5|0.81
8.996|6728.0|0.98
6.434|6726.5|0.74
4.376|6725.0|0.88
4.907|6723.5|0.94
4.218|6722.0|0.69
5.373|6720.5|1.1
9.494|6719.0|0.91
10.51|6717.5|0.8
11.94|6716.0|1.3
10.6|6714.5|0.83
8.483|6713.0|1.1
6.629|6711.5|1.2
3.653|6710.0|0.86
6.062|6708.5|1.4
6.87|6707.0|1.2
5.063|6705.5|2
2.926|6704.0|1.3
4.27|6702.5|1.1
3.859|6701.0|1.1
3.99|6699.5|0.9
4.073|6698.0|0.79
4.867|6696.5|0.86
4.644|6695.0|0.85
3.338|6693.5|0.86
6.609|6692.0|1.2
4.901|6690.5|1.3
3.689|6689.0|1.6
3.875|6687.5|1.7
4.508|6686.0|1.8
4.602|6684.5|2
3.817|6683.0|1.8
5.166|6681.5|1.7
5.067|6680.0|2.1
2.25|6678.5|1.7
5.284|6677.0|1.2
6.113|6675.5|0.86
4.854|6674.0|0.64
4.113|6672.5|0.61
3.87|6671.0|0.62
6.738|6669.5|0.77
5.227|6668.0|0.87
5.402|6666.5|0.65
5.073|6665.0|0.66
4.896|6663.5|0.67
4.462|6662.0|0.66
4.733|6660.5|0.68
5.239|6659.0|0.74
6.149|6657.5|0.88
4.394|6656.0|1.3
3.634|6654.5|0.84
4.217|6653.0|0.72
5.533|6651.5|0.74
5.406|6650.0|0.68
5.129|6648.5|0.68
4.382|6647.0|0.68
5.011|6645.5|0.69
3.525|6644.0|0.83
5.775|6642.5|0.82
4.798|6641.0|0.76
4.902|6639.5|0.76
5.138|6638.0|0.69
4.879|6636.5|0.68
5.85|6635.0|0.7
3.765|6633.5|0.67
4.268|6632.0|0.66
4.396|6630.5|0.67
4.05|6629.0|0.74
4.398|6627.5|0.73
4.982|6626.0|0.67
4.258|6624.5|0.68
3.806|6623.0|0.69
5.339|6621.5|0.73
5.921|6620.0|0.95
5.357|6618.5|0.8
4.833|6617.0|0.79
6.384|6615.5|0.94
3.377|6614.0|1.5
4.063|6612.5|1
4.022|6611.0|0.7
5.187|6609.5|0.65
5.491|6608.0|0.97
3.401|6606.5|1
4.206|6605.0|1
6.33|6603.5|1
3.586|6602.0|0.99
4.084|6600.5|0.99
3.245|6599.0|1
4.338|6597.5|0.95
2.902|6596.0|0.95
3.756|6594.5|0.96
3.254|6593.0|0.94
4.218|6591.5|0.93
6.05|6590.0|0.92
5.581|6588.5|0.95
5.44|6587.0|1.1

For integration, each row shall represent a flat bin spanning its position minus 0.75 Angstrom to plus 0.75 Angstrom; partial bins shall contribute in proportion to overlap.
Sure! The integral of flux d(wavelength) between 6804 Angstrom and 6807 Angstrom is 13.2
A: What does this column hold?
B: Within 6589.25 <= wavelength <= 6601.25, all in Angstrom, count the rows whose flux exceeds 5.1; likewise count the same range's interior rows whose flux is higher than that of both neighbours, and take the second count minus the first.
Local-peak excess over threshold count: 1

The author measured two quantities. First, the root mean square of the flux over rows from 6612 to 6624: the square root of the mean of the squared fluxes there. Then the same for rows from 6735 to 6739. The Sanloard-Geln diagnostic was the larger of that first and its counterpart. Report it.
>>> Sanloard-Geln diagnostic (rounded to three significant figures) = 4.98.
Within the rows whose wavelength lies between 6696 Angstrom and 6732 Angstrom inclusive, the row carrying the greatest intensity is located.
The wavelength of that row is 6716.0 Angstrom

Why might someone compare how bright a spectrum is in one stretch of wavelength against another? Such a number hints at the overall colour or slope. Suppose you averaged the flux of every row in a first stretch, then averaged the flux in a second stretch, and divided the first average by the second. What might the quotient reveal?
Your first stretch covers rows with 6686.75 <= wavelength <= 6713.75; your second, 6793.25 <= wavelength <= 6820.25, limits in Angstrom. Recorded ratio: 1.09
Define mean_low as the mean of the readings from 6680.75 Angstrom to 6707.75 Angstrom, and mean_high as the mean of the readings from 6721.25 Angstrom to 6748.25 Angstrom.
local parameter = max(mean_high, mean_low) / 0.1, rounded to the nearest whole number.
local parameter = 60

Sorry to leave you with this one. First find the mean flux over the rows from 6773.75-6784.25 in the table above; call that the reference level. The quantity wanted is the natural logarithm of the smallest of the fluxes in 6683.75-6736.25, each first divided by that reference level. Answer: -0.45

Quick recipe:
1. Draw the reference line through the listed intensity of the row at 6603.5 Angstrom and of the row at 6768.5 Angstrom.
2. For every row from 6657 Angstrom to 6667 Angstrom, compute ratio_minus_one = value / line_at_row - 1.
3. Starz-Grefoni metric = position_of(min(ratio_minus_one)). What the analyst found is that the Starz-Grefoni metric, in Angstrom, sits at 6662.0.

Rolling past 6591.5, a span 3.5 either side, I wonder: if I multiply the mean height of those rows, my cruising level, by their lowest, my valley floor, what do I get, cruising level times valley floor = 14.9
